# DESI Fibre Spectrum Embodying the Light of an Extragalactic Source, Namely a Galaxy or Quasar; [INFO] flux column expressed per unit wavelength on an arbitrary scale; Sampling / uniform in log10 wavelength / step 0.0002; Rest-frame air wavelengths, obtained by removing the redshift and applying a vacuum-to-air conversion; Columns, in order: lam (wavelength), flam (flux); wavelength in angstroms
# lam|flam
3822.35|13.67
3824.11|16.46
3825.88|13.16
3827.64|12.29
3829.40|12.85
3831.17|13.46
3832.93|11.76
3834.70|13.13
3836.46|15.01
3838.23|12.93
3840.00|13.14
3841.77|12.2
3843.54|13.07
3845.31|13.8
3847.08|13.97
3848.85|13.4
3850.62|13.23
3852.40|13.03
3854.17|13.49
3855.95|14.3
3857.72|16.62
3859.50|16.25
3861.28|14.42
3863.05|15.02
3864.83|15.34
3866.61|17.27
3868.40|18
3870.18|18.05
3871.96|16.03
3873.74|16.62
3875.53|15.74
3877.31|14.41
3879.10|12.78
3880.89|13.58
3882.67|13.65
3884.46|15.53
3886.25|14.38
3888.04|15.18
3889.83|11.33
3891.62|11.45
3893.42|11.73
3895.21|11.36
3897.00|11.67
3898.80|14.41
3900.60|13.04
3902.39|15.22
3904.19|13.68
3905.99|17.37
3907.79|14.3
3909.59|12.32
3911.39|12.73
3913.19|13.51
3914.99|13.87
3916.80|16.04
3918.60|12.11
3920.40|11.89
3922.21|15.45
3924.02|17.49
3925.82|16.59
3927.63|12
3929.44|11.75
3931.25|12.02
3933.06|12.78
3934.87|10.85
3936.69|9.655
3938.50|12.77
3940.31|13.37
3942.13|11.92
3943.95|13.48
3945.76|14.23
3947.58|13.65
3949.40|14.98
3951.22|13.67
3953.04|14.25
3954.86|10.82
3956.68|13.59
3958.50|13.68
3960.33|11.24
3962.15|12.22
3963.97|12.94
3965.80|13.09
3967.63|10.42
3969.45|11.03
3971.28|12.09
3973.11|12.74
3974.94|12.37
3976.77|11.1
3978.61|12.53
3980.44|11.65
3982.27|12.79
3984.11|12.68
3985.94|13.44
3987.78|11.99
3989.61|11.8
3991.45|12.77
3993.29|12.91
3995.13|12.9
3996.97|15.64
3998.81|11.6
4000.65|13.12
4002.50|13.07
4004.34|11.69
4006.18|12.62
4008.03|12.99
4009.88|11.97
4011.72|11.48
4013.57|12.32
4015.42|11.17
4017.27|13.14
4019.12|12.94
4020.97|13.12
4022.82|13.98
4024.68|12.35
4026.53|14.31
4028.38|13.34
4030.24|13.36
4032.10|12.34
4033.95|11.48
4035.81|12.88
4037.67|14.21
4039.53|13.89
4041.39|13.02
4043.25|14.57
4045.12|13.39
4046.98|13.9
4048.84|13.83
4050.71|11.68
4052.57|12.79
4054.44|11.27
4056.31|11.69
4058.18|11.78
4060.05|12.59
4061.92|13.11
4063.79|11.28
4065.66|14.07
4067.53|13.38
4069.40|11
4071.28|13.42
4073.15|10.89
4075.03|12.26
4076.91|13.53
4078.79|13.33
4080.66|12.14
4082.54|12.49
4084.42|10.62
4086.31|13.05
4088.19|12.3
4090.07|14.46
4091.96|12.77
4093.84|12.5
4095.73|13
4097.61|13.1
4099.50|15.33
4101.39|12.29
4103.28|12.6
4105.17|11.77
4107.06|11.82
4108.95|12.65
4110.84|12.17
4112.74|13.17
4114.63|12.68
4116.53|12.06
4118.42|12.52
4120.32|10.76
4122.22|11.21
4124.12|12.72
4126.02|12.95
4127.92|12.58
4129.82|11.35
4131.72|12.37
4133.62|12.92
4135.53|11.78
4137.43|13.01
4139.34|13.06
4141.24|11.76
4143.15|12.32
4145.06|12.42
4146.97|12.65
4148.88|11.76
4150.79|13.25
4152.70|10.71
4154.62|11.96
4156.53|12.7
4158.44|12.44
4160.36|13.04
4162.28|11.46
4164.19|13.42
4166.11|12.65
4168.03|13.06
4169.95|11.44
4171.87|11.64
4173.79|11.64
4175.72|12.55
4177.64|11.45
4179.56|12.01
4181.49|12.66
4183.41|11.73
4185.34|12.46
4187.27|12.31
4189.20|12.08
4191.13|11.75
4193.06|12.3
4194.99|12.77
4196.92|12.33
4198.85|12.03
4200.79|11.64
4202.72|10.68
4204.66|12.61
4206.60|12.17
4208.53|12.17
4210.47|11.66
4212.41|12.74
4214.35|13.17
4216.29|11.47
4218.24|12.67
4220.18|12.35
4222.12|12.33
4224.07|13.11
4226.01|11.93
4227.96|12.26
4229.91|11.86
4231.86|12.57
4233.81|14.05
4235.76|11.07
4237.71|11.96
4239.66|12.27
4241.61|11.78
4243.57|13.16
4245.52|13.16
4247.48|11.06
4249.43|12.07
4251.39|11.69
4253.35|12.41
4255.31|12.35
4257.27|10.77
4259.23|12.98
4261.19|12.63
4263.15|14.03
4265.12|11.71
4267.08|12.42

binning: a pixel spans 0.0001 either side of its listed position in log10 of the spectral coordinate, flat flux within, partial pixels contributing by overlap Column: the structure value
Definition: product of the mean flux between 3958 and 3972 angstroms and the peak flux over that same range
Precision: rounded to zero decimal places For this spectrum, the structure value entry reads 165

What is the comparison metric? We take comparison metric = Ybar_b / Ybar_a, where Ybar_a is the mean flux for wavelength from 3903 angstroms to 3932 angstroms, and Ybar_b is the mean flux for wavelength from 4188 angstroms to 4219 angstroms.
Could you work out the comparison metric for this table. 0.87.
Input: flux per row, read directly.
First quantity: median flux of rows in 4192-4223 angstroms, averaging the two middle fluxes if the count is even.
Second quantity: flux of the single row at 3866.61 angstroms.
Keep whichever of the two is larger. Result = 17.3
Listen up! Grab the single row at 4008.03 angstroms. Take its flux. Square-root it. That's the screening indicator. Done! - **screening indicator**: 3.60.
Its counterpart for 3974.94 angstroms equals 3.52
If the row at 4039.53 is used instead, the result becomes 3.73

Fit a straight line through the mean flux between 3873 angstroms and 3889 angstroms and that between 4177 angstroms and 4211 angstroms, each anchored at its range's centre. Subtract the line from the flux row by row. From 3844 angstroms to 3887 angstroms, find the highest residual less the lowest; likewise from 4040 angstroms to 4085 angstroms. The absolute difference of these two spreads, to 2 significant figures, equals 1.6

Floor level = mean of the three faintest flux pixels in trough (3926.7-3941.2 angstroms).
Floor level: 10.8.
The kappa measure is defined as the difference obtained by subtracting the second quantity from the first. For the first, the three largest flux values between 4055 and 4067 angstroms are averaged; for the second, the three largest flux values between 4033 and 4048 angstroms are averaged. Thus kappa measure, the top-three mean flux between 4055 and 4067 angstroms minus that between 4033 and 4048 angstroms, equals -1.0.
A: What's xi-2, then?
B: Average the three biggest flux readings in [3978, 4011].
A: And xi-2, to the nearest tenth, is 14.1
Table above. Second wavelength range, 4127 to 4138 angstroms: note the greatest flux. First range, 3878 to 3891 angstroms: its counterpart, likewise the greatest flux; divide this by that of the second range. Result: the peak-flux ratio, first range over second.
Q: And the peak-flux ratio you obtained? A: 1.19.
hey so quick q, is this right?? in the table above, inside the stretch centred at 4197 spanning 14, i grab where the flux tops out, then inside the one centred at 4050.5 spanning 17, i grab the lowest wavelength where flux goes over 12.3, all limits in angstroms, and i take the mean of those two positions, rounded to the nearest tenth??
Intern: 4119.1 angstroms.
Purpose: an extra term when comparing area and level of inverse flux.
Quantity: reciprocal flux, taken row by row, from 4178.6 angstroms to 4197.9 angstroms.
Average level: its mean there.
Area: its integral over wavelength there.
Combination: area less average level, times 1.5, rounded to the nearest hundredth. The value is 2.24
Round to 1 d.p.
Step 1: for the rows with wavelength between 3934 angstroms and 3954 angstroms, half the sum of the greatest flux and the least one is 12.3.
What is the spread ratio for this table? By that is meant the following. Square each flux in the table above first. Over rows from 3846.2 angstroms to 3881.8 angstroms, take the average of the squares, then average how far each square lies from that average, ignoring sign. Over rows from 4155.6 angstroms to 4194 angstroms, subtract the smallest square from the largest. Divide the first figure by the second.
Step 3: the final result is 0.88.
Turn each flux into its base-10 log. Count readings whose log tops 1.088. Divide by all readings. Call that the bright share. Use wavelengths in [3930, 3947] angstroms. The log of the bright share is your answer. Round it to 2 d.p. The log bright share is -0.26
